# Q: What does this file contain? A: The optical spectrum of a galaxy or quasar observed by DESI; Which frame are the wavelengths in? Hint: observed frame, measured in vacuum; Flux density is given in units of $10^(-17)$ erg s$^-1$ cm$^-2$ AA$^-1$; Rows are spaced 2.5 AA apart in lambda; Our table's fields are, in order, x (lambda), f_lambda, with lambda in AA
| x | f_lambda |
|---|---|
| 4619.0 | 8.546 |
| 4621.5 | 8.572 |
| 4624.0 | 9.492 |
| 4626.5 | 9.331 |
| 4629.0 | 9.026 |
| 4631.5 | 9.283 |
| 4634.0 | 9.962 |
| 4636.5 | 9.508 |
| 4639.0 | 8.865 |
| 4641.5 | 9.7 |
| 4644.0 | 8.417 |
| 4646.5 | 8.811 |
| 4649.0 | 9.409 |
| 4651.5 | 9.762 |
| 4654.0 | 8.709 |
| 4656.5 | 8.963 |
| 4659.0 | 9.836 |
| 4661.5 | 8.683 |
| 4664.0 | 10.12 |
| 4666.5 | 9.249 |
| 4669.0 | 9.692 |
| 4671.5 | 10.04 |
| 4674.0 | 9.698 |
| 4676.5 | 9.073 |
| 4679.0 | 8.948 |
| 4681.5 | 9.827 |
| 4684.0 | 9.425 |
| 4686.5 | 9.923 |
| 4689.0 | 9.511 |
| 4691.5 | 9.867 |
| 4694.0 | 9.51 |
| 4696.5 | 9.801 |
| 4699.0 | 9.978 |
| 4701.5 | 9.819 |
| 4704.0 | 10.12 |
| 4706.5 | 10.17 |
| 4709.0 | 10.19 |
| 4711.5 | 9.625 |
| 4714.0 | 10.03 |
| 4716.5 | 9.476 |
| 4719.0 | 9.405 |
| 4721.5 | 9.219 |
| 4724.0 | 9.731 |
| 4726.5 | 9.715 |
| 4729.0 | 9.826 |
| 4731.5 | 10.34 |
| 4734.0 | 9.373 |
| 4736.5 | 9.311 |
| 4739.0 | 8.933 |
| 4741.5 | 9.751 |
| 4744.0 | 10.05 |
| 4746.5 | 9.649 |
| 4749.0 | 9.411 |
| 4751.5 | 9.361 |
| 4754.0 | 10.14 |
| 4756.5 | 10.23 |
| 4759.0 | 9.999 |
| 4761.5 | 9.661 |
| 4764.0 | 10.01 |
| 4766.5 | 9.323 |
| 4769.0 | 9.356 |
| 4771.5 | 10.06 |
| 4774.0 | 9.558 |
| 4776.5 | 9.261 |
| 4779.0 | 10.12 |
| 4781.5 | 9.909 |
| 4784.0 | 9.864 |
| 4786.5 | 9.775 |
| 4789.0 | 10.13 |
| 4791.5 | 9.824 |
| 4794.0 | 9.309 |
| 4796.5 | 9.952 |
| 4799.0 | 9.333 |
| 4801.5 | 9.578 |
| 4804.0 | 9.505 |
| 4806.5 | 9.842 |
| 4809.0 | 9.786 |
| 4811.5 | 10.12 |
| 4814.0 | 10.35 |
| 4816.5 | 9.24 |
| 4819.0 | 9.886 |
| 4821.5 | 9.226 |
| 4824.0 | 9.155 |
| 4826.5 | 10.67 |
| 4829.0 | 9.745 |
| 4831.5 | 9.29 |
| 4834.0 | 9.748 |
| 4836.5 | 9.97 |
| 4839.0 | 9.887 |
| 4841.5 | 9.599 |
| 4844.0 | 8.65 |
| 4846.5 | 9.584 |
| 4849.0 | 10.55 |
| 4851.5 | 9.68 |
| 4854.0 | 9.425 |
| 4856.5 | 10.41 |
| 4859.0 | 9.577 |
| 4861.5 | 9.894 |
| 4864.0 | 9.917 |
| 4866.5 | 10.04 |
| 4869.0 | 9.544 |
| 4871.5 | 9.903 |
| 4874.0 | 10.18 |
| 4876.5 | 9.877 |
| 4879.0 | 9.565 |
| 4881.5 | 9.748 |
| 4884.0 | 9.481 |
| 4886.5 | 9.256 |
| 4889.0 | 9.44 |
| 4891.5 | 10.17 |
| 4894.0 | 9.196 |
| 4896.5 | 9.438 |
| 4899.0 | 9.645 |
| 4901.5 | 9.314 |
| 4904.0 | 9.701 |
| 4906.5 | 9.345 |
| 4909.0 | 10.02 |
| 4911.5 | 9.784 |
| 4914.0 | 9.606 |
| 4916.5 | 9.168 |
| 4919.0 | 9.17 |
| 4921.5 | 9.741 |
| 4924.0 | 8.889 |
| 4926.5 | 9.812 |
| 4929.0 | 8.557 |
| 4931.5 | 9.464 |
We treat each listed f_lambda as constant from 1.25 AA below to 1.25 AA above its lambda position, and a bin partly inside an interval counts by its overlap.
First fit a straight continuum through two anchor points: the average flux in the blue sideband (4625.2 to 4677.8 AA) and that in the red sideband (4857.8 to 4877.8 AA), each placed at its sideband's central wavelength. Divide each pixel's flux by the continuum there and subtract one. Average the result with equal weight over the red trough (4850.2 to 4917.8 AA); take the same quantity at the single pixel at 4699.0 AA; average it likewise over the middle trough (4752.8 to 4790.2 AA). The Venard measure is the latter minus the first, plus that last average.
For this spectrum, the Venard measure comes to 0.10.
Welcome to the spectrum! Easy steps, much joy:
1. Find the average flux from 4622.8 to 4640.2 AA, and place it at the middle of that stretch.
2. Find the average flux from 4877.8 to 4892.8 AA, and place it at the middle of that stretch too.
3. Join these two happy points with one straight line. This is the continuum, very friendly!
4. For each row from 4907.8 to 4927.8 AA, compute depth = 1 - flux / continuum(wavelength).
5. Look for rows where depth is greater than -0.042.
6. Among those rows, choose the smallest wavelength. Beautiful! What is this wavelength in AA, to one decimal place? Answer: 4909.0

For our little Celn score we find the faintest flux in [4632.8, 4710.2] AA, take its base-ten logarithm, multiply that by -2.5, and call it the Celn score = -2.31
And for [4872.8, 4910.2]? -2.41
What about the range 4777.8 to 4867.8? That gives -2.34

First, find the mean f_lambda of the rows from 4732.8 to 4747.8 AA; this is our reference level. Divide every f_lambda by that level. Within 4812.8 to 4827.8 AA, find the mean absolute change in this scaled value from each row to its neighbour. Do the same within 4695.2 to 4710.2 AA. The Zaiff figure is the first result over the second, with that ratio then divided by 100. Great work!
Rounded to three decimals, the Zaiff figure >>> 0.057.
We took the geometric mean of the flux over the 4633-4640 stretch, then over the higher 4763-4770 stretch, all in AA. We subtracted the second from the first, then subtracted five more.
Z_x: -5.12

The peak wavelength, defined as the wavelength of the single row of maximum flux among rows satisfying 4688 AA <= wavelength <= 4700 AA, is 4699.0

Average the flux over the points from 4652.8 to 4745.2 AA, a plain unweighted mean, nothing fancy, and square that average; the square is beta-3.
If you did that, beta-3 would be 92.5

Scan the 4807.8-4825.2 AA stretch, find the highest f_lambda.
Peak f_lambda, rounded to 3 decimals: 10.350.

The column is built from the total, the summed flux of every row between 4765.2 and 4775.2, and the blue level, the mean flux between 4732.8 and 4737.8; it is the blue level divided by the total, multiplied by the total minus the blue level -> 7.06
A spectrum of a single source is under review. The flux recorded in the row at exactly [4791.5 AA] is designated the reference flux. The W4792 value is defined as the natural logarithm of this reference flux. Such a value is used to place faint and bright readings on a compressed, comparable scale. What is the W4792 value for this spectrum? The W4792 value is 2.285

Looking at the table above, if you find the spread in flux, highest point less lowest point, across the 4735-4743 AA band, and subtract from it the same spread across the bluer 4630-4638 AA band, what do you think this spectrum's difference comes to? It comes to 0.1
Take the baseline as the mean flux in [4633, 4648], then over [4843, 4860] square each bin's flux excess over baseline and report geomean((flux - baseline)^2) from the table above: 0.29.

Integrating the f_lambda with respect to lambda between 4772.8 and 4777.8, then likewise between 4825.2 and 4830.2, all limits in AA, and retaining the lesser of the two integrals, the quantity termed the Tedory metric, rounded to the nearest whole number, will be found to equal 47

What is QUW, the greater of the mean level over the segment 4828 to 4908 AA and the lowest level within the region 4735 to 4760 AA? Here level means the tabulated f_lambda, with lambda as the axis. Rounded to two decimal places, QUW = 9.68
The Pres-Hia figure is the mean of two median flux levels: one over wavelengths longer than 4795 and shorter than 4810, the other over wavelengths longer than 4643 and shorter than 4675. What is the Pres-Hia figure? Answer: 9.55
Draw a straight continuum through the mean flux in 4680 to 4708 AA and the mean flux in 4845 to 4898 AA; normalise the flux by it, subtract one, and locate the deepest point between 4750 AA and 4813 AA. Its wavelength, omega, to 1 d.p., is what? 4776.5 AA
